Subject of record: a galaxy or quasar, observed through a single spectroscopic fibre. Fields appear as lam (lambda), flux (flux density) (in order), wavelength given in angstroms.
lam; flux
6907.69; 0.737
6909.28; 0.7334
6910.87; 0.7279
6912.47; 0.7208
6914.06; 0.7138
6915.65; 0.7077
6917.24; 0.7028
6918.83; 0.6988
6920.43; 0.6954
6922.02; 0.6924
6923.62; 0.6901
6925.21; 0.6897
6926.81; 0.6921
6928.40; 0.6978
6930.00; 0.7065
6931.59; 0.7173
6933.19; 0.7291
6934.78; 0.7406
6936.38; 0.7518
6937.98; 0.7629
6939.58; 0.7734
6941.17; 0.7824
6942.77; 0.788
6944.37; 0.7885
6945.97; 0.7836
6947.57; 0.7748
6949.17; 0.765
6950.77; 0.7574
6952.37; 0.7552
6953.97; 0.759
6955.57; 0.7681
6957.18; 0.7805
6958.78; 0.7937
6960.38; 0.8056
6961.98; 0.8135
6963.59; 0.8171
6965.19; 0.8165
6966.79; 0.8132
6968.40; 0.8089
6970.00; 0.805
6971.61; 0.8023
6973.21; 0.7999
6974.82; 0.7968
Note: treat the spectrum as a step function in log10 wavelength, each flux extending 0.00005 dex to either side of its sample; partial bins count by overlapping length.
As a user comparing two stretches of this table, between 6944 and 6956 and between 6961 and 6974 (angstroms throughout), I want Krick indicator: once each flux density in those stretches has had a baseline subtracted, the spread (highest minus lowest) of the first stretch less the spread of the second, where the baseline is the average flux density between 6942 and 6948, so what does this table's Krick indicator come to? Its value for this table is 0.02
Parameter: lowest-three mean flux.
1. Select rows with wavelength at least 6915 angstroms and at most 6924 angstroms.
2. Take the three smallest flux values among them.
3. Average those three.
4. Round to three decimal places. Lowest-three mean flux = 0.693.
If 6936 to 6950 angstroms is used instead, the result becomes 0.760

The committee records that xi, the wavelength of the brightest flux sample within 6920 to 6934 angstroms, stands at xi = 6933.19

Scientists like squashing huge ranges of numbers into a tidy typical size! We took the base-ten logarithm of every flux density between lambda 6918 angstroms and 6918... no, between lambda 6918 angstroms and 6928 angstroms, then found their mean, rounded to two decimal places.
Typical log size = -0.16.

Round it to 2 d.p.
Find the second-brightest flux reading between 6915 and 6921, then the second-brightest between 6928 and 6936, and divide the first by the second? 0.96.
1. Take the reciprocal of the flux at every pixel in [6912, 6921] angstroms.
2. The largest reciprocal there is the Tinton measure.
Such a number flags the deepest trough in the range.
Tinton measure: 1.44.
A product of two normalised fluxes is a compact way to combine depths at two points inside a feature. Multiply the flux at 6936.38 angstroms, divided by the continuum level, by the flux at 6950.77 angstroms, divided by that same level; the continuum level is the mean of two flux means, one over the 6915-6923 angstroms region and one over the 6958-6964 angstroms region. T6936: 1.00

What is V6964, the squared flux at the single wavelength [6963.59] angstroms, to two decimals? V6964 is 0.67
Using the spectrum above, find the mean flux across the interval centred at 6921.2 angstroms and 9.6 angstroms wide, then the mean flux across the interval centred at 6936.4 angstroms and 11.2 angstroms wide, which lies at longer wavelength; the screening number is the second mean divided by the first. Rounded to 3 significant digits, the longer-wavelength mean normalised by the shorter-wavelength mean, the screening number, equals 1.08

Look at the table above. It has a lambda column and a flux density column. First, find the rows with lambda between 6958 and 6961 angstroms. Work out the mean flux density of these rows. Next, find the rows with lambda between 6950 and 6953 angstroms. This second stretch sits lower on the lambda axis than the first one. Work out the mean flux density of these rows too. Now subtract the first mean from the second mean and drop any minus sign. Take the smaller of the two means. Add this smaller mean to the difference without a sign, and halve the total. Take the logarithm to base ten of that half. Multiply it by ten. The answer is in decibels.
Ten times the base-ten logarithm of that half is -3.98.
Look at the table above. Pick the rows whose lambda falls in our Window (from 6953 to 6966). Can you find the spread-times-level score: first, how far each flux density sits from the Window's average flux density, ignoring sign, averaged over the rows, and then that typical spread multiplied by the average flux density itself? 0.015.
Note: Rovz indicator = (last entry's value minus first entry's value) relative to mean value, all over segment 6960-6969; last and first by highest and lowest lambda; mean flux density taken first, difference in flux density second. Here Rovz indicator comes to 0.00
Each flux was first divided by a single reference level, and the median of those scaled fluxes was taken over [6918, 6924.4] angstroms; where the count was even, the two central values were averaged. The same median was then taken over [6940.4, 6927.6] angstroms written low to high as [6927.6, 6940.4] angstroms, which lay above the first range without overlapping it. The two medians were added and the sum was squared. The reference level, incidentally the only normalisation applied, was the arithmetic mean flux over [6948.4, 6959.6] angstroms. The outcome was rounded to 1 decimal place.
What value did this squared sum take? 3.5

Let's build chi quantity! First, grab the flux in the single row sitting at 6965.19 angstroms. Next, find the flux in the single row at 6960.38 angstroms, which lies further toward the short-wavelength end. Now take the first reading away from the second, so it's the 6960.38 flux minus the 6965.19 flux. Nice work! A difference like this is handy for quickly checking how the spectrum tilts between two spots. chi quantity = -0.01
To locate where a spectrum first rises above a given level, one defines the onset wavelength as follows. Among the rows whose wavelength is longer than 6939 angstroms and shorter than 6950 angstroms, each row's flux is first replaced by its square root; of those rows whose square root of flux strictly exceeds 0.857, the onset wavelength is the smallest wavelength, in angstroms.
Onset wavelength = 6939.58 angstroms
